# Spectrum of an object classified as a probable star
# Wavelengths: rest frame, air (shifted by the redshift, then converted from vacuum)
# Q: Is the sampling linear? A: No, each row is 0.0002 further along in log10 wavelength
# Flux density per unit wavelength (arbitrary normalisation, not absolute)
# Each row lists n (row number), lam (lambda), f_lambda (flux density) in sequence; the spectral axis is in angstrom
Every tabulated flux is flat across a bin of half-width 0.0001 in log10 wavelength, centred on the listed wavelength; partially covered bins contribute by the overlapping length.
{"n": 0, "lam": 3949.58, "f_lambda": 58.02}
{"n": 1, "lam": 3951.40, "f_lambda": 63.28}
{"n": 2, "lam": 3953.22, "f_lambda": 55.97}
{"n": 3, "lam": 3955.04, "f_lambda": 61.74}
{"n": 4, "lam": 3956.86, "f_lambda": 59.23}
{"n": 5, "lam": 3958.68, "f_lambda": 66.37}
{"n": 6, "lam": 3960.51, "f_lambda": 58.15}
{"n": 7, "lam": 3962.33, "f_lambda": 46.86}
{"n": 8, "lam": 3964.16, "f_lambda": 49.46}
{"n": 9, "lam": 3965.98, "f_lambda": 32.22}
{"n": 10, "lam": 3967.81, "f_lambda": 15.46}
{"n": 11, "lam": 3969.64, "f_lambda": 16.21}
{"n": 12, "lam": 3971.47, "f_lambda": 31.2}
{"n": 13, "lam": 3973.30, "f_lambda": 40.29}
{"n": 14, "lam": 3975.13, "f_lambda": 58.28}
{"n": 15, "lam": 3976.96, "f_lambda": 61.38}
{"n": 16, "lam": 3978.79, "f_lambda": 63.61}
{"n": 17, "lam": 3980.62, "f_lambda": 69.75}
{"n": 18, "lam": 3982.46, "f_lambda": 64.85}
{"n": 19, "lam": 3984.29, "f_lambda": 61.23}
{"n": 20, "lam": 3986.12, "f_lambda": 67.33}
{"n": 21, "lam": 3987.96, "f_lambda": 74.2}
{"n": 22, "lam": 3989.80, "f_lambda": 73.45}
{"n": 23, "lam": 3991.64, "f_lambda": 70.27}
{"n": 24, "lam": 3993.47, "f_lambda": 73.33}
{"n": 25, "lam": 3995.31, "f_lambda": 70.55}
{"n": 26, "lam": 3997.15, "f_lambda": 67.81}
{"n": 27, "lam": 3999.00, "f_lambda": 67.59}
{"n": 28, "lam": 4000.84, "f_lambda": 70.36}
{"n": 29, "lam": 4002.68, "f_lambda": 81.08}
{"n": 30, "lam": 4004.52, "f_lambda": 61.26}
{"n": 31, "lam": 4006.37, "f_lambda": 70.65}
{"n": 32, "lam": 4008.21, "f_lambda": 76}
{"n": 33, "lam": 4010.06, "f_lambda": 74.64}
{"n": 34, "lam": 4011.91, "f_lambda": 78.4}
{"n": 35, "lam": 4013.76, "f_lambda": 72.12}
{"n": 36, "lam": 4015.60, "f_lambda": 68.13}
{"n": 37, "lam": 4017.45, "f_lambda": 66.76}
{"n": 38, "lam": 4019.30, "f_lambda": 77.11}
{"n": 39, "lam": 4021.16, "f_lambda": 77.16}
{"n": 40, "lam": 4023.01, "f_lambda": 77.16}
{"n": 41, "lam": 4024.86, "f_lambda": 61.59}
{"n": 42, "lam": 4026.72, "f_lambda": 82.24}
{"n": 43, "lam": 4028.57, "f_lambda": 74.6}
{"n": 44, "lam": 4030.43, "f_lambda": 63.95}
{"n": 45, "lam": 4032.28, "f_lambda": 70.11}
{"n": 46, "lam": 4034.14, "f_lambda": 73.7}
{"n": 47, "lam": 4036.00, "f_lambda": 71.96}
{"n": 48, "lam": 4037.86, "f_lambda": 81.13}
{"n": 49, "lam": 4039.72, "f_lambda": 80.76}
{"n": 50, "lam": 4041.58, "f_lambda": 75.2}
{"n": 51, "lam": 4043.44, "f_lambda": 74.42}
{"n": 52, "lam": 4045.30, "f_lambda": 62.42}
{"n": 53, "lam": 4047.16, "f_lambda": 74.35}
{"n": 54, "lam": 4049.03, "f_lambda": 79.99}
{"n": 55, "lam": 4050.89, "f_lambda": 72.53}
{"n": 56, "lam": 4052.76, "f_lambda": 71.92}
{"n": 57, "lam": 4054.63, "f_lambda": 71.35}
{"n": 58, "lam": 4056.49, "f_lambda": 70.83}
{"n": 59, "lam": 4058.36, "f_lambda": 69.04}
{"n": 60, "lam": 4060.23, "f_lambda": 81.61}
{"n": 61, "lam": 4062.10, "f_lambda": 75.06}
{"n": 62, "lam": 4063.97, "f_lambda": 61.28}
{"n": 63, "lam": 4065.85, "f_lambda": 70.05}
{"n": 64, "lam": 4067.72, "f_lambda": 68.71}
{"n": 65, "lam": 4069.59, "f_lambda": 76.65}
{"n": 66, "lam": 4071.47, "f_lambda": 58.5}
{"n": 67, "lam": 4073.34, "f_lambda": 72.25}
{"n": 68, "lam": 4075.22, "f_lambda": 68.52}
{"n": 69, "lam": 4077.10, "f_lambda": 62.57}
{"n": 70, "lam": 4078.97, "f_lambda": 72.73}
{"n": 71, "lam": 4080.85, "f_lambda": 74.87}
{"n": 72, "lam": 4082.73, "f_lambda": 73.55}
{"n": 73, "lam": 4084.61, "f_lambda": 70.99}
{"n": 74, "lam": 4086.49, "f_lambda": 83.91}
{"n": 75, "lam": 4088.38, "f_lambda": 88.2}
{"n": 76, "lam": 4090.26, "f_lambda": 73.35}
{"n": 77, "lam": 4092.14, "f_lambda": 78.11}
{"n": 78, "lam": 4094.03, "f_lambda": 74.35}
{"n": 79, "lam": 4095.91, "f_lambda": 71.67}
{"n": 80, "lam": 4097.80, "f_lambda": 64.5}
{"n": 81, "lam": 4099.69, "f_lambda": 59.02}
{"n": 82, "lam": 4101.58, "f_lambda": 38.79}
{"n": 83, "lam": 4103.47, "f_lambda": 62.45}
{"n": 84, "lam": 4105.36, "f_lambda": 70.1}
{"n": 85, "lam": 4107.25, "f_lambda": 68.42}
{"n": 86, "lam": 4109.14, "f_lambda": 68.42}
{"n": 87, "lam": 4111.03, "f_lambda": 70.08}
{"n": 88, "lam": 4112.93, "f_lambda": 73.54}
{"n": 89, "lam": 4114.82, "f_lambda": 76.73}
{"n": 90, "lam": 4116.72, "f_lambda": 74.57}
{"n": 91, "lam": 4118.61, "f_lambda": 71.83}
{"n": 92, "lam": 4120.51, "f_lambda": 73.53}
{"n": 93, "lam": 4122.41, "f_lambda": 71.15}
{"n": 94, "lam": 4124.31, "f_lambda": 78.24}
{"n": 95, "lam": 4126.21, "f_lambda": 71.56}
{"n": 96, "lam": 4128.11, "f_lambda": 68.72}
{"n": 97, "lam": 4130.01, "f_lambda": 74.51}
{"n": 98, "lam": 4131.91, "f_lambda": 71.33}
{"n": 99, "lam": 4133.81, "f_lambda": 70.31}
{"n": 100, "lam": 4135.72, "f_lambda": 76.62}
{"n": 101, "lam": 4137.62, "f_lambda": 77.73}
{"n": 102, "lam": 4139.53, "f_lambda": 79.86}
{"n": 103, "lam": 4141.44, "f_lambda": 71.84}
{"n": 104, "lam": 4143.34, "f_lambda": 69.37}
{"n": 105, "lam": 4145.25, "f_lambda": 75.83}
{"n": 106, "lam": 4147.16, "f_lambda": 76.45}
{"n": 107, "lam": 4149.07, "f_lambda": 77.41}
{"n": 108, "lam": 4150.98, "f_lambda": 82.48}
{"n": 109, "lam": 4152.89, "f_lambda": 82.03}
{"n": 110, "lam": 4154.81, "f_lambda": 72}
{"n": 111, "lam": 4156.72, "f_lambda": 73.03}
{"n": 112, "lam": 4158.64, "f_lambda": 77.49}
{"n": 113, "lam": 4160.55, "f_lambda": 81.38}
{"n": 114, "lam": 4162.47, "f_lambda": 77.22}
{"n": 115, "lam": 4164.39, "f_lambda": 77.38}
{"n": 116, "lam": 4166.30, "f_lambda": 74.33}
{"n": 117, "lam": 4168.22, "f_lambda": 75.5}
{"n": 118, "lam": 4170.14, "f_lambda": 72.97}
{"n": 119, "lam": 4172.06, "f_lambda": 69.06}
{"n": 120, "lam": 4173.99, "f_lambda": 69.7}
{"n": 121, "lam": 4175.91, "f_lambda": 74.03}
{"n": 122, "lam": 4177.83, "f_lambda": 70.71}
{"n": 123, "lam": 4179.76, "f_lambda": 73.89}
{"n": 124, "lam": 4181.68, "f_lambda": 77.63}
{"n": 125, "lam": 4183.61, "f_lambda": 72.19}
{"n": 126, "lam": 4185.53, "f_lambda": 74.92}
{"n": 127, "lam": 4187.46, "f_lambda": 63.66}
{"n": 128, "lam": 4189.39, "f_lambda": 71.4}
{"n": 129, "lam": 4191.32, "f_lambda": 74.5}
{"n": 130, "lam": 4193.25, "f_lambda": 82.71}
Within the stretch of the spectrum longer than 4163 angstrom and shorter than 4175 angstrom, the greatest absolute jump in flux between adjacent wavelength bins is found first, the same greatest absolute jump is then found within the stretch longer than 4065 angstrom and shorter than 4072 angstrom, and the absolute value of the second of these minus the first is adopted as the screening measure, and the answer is 14.2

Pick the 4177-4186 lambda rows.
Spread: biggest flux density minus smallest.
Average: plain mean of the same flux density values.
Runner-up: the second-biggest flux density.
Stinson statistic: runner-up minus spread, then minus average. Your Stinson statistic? -5.9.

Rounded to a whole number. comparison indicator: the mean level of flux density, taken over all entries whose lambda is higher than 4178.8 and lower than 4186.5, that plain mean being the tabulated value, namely 75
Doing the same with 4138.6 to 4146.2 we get 74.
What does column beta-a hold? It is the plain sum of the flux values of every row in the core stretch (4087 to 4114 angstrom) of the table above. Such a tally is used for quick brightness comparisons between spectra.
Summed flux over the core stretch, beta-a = 961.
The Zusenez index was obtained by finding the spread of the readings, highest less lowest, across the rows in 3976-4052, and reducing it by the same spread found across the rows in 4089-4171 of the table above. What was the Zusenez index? -23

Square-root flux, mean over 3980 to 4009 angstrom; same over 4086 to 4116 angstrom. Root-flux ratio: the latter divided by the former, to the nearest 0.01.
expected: 1.00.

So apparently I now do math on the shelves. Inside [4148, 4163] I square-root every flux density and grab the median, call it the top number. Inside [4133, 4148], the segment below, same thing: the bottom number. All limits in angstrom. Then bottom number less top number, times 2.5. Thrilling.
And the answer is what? -0.2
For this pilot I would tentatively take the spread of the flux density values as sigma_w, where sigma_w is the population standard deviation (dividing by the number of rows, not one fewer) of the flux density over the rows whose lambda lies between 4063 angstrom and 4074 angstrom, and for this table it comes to 6.2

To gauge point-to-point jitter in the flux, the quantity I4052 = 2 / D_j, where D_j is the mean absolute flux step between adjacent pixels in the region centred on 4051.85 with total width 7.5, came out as 0.7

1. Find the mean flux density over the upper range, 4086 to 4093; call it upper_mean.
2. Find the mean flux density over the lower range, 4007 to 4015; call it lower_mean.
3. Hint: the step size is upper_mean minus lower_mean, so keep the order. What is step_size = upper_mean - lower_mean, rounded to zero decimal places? 6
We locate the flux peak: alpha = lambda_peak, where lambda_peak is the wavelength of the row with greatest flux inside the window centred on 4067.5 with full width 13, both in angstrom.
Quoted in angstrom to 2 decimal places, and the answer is 4069.59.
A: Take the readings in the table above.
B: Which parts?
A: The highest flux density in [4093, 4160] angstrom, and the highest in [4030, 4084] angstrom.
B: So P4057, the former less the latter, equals 1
